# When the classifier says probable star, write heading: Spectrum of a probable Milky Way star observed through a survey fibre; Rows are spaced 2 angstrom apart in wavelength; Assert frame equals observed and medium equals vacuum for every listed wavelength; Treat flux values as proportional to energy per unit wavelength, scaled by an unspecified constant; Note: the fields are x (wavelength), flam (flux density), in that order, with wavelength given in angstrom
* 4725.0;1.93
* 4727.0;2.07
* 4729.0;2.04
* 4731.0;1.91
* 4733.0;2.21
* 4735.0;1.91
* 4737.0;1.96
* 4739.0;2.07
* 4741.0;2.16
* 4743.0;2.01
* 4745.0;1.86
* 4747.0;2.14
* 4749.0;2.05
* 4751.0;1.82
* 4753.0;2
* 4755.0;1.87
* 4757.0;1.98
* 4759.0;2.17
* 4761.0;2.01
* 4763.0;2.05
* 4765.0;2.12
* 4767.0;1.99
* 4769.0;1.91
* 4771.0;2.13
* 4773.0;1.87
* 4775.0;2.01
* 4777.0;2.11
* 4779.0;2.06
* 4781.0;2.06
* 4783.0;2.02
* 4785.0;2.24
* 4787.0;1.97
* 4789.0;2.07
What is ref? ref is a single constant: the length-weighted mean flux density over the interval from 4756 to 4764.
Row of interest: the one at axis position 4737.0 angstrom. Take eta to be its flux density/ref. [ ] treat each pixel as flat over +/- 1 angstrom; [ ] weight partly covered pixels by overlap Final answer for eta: 0.95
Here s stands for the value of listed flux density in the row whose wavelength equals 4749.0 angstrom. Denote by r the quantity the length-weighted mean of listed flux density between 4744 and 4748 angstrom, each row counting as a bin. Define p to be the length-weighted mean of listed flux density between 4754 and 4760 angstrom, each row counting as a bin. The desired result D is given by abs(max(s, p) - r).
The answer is 0.050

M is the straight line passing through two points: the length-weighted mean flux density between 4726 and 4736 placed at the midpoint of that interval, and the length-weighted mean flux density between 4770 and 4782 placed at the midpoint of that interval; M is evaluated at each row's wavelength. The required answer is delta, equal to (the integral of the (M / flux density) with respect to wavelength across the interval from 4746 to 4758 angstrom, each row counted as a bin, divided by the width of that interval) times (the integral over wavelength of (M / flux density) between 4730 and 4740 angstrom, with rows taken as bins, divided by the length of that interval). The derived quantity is 1.04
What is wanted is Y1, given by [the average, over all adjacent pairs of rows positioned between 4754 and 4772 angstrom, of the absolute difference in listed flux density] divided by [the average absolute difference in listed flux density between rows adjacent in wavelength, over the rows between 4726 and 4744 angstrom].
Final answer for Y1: 0.86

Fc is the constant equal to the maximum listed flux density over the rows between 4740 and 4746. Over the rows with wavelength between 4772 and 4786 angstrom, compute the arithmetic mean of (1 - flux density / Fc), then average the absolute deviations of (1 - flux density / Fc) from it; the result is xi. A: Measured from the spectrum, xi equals 0.0342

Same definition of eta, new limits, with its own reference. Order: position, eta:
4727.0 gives 1.01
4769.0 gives 0.93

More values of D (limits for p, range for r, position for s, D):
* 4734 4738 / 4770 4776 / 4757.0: 0.023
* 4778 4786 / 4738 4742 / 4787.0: 0.020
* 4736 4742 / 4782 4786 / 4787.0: 0.067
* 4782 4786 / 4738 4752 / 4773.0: 0.114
